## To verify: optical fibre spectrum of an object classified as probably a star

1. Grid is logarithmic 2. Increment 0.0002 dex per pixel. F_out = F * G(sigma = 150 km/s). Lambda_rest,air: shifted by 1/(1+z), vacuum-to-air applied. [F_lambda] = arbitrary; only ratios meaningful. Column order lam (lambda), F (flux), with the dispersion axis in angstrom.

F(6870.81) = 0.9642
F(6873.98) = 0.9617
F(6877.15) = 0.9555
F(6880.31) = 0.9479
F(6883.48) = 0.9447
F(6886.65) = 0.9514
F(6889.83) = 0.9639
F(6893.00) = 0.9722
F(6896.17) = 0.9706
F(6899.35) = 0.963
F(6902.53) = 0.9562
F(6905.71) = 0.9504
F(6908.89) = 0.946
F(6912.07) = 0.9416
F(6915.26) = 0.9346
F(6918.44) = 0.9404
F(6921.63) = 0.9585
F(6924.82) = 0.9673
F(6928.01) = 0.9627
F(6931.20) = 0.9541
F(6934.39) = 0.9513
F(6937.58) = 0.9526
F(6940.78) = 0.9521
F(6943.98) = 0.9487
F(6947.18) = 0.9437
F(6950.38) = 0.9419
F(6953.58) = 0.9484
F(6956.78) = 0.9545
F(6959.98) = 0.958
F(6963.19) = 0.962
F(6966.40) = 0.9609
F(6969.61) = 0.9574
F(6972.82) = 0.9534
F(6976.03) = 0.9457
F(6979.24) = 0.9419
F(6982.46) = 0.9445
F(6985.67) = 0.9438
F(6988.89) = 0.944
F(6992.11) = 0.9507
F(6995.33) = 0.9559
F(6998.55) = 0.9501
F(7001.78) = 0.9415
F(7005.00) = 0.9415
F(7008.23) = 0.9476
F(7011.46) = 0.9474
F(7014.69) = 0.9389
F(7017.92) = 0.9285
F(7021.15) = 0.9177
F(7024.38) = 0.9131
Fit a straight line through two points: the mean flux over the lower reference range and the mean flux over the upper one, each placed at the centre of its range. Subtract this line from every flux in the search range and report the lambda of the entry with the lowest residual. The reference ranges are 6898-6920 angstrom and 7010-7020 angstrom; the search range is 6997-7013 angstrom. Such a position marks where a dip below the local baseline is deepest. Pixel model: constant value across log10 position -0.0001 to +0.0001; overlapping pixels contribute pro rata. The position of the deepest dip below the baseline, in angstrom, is 7001.78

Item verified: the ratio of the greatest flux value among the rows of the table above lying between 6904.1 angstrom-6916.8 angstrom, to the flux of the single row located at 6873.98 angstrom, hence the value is 0.99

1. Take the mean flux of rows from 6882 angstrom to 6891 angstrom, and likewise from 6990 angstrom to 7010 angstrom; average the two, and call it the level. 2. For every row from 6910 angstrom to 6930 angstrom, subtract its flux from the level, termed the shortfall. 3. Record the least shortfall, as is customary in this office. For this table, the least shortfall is -0.017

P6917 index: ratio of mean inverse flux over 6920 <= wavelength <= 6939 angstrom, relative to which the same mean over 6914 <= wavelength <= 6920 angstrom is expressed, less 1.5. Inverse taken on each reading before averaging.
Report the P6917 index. -0.478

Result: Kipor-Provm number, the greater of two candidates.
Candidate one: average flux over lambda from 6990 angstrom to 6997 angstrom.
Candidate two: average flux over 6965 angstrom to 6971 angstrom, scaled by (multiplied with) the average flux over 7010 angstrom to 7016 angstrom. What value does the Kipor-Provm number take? 0.953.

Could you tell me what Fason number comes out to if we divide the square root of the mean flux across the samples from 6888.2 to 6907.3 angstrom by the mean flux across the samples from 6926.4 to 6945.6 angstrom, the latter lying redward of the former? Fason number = 1.03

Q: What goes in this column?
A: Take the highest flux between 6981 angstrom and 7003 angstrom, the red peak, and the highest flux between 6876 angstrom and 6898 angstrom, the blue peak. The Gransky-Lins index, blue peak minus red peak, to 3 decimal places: 0.016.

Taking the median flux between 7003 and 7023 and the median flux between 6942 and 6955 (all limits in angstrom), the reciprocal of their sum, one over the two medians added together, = 0.530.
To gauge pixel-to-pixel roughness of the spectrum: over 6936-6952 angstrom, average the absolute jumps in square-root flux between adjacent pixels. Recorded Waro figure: 0.0014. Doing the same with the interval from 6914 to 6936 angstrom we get 0.0042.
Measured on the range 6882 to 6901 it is 0.0037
